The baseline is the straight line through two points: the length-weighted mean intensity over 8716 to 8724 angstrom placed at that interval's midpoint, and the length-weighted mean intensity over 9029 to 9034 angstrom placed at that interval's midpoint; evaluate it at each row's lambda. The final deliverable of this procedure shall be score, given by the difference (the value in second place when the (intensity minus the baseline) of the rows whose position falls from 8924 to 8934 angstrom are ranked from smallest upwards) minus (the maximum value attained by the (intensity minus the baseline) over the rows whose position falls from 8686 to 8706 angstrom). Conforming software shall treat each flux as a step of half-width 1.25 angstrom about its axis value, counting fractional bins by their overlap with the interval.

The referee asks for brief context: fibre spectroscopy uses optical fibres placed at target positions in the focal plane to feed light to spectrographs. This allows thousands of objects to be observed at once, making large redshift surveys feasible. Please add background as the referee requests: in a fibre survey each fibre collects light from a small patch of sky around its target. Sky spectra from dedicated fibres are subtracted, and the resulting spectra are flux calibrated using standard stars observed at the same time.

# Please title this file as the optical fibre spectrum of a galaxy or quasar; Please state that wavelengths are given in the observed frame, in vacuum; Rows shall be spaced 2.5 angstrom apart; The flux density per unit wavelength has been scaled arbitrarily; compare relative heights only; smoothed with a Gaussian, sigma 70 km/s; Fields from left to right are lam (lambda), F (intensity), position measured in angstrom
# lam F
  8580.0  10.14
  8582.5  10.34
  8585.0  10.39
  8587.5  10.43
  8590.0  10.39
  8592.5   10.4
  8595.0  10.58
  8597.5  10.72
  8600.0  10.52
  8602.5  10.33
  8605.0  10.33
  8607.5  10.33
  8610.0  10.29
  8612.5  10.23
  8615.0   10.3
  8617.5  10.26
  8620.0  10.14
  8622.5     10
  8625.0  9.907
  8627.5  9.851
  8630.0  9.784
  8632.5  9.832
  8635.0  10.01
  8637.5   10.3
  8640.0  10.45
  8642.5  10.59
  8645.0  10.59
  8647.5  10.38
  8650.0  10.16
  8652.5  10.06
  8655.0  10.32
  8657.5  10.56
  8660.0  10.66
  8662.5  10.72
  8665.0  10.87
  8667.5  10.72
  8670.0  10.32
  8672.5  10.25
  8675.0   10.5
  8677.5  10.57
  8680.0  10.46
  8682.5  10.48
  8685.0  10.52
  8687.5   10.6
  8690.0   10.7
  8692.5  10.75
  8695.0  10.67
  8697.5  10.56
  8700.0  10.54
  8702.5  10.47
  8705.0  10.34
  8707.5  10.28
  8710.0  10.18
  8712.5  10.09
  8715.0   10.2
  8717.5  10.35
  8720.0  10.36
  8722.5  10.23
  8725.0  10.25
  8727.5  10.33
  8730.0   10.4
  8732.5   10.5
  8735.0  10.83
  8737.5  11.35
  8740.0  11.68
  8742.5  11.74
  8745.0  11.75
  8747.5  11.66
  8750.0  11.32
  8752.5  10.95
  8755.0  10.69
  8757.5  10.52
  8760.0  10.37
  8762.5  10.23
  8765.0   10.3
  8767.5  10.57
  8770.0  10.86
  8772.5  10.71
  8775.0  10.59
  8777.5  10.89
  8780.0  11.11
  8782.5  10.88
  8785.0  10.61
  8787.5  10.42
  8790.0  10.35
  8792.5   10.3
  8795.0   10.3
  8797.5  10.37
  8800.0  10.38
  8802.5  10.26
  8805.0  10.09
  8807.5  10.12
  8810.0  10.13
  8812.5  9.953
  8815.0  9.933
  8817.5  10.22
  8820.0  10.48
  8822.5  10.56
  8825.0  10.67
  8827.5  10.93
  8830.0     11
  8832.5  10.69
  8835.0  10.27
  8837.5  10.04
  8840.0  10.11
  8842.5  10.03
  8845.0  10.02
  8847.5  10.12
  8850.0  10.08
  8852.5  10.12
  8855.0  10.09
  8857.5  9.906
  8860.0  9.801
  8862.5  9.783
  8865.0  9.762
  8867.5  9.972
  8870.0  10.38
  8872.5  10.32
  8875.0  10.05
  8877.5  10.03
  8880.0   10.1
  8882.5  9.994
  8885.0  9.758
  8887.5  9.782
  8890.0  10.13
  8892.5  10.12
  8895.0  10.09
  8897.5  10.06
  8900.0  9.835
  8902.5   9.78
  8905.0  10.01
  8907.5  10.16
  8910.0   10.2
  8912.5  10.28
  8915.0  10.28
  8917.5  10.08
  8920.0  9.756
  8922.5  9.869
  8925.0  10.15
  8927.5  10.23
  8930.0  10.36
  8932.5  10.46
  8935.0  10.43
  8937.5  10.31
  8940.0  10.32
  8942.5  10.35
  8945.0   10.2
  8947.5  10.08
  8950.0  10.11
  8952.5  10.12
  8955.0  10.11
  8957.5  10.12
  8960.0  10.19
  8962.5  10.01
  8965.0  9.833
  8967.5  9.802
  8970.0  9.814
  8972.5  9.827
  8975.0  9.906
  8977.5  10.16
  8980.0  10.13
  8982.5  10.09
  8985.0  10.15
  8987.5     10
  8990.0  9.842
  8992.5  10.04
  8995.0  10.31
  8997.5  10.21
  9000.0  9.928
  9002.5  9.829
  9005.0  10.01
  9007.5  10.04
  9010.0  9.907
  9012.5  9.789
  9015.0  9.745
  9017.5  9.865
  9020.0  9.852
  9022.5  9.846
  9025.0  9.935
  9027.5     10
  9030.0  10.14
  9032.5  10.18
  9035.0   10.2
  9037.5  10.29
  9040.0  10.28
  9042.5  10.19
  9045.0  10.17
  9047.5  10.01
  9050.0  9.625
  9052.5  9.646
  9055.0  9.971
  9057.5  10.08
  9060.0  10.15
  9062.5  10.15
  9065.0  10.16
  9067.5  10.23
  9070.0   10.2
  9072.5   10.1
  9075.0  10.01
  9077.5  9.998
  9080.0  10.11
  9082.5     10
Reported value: -0.41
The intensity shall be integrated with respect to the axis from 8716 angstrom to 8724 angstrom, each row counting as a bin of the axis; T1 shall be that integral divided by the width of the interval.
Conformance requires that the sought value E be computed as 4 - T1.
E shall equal -6.31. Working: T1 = 10.3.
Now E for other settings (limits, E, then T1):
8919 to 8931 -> -6.07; 10.1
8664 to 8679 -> -6.53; 10.5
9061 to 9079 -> -6.12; 10.1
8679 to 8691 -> -6.55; 10.6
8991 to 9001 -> -6.12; 10.1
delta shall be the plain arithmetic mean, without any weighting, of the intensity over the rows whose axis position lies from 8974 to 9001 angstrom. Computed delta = 10.1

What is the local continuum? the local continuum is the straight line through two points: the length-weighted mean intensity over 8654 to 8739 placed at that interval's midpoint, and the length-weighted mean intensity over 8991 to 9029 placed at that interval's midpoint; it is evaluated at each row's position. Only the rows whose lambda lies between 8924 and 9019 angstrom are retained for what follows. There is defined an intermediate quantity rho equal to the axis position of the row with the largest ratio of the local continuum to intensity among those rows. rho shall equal 8967.5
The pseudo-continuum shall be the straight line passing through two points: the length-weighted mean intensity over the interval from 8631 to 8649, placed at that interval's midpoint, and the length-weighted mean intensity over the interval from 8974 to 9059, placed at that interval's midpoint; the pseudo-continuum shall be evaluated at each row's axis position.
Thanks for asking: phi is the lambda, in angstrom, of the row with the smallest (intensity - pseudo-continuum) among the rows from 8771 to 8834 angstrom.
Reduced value 8815.0 angstrom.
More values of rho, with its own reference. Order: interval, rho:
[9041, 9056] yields 9050.0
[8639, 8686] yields 8652.5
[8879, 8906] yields 8885.0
